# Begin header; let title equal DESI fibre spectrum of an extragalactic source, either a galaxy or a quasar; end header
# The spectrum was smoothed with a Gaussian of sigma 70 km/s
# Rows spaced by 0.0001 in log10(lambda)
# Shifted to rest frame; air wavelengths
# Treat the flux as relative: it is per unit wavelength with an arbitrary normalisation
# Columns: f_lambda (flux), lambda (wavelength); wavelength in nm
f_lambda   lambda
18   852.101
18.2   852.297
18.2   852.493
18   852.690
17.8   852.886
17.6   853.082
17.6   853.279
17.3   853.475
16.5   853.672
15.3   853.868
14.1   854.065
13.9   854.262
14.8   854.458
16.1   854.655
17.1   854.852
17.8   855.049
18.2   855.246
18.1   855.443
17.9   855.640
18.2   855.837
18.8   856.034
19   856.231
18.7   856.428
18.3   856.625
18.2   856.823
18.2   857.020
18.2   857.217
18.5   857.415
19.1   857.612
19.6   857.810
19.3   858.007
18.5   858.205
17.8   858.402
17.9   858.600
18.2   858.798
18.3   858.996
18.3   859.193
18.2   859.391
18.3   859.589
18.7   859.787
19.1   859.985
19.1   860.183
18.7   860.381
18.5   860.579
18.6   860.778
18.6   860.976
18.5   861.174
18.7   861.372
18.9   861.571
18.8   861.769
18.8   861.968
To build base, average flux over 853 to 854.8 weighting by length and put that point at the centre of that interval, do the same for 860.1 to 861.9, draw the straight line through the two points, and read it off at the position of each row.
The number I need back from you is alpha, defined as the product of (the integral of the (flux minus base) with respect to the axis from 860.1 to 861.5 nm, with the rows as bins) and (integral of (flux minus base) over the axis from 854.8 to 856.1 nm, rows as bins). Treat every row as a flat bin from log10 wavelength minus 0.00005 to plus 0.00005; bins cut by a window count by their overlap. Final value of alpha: 0.13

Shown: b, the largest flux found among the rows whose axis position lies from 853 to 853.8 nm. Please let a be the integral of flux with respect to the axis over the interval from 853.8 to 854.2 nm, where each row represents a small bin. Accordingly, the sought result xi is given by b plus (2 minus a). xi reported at 14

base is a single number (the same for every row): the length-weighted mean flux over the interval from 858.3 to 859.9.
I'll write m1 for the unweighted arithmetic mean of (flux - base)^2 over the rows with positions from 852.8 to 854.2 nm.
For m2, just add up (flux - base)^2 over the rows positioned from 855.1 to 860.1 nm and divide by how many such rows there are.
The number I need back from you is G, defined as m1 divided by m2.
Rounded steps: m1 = 4.3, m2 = 0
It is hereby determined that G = 17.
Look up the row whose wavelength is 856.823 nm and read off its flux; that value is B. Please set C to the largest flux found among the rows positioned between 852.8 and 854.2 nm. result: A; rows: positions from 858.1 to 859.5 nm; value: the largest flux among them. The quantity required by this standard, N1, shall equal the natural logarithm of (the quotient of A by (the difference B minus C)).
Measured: 3.8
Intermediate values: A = 18.5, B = 18.2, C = 17.8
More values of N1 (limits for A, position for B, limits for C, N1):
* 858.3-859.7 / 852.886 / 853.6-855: 3.3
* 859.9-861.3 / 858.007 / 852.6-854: 2.7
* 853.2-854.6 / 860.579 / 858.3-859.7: 4.5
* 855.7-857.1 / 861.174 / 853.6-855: 2.6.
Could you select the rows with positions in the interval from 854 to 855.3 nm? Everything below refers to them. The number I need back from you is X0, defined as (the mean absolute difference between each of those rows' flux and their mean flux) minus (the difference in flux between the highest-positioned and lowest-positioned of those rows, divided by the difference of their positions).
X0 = -1.99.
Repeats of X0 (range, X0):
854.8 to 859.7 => 0.12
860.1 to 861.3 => 0.76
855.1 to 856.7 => 0.25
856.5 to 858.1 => -0.23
